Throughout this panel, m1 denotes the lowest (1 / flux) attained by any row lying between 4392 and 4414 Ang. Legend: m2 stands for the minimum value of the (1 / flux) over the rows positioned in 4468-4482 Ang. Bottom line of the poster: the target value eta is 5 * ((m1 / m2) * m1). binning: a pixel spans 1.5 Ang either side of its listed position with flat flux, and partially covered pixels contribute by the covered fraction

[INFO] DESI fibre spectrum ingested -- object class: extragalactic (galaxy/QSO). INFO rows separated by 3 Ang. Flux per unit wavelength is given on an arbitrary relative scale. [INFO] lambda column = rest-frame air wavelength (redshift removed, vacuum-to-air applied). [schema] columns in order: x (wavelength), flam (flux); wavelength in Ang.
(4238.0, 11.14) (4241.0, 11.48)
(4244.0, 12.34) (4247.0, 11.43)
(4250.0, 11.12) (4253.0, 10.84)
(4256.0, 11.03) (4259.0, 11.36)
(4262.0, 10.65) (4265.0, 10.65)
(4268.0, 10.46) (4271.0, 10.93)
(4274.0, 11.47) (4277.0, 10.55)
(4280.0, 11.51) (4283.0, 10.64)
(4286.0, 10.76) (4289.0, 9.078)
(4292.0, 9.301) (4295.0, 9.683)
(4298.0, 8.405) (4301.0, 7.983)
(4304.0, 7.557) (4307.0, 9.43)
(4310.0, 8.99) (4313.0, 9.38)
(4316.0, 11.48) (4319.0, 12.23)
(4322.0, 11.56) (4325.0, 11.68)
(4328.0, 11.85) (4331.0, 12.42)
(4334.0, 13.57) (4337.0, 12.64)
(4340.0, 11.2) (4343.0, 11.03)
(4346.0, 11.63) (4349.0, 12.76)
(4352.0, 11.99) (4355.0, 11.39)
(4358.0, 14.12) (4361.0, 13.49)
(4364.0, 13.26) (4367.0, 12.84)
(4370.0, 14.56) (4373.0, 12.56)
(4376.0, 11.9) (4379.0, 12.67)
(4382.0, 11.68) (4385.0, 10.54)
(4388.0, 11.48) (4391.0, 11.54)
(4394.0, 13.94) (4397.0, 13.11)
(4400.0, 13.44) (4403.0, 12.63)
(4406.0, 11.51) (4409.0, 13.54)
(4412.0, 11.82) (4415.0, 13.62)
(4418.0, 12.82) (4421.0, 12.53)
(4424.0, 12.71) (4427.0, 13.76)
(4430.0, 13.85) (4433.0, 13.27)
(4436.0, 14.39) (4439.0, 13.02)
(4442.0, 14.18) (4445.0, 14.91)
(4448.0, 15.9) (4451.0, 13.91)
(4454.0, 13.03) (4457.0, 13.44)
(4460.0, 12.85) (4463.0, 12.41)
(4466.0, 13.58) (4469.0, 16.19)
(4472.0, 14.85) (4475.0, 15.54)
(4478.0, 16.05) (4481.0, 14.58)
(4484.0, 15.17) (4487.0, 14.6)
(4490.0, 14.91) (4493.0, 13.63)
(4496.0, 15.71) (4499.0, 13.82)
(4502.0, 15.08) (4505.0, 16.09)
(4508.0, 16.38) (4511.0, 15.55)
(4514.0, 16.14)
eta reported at 0.42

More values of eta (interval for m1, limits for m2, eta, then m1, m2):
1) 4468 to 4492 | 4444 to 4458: 0.30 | 0.062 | 0.063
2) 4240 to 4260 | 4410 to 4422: 0.45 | 0.081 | 0.073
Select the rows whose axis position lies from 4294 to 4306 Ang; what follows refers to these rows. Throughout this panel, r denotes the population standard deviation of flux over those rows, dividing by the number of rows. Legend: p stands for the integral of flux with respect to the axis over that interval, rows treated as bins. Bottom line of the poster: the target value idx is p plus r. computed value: 102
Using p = 101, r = 0.8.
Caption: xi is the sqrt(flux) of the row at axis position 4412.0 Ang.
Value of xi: 3.44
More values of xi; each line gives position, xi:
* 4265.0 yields 3.26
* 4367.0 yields 3.58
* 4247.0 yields 3.38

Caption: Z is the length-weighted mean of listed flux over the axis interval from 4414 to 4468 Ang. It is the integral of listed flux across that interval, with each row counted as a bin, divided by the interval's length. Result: 13.6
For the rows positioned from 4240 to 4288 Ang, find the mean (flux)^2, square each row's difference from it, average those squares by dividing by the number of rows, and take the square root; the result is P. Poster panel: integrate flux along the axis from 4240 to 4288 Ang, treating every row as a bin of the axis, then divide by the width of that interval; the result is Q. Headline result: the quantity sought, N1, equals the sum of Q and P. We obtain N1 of 22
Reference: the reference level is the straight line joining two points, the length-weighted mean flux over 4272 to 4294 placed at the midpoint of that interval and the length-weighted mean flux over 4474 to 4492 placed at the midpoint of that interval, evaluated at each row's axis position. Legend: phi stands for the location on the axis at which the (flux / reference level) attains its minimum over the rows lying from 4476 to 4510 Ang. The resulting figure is 4493.0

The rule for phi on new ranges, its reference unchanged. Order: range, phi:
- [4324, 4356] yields 4343.0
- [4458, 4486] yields 4463.0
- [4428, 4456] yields 4454.0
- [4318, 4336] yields 4322.0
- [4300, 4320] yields 4304.0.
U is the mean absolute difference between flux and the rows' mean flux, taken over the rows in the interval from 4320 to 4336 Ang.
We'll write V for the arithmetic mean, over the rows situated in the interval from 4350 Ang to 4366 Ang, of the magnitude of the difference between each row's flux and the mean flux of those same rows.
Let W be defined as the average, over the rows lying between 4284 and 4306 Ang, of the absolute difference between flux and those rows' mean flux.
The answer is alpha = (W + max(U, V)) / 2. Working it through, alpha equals 0.89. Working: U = 0.62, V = 0.9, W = 0.8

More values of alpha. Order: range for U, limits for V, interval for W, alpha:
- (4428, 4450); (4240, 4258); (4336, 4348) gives 0.62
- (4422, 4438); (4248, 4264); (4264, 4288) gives 0.40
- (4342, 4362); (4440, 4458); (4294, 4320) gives 1.03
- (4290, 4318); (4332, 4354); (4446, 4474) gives 0.94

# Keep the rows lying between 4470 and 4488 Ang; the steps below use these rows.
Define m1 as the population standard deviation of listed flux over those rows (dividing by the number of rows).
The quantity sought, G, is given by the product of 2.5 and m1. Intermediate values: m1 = 0.5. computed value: 1.32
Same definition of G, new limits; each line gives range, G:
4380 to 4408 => 2.64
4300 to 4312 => 1.88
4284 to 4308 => 2.39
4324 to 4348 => 1.96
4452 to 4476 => 3.21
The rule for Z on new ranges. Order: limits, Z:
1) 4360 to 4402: 12.6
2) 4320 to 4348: 12.0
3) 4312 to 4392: 12.1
